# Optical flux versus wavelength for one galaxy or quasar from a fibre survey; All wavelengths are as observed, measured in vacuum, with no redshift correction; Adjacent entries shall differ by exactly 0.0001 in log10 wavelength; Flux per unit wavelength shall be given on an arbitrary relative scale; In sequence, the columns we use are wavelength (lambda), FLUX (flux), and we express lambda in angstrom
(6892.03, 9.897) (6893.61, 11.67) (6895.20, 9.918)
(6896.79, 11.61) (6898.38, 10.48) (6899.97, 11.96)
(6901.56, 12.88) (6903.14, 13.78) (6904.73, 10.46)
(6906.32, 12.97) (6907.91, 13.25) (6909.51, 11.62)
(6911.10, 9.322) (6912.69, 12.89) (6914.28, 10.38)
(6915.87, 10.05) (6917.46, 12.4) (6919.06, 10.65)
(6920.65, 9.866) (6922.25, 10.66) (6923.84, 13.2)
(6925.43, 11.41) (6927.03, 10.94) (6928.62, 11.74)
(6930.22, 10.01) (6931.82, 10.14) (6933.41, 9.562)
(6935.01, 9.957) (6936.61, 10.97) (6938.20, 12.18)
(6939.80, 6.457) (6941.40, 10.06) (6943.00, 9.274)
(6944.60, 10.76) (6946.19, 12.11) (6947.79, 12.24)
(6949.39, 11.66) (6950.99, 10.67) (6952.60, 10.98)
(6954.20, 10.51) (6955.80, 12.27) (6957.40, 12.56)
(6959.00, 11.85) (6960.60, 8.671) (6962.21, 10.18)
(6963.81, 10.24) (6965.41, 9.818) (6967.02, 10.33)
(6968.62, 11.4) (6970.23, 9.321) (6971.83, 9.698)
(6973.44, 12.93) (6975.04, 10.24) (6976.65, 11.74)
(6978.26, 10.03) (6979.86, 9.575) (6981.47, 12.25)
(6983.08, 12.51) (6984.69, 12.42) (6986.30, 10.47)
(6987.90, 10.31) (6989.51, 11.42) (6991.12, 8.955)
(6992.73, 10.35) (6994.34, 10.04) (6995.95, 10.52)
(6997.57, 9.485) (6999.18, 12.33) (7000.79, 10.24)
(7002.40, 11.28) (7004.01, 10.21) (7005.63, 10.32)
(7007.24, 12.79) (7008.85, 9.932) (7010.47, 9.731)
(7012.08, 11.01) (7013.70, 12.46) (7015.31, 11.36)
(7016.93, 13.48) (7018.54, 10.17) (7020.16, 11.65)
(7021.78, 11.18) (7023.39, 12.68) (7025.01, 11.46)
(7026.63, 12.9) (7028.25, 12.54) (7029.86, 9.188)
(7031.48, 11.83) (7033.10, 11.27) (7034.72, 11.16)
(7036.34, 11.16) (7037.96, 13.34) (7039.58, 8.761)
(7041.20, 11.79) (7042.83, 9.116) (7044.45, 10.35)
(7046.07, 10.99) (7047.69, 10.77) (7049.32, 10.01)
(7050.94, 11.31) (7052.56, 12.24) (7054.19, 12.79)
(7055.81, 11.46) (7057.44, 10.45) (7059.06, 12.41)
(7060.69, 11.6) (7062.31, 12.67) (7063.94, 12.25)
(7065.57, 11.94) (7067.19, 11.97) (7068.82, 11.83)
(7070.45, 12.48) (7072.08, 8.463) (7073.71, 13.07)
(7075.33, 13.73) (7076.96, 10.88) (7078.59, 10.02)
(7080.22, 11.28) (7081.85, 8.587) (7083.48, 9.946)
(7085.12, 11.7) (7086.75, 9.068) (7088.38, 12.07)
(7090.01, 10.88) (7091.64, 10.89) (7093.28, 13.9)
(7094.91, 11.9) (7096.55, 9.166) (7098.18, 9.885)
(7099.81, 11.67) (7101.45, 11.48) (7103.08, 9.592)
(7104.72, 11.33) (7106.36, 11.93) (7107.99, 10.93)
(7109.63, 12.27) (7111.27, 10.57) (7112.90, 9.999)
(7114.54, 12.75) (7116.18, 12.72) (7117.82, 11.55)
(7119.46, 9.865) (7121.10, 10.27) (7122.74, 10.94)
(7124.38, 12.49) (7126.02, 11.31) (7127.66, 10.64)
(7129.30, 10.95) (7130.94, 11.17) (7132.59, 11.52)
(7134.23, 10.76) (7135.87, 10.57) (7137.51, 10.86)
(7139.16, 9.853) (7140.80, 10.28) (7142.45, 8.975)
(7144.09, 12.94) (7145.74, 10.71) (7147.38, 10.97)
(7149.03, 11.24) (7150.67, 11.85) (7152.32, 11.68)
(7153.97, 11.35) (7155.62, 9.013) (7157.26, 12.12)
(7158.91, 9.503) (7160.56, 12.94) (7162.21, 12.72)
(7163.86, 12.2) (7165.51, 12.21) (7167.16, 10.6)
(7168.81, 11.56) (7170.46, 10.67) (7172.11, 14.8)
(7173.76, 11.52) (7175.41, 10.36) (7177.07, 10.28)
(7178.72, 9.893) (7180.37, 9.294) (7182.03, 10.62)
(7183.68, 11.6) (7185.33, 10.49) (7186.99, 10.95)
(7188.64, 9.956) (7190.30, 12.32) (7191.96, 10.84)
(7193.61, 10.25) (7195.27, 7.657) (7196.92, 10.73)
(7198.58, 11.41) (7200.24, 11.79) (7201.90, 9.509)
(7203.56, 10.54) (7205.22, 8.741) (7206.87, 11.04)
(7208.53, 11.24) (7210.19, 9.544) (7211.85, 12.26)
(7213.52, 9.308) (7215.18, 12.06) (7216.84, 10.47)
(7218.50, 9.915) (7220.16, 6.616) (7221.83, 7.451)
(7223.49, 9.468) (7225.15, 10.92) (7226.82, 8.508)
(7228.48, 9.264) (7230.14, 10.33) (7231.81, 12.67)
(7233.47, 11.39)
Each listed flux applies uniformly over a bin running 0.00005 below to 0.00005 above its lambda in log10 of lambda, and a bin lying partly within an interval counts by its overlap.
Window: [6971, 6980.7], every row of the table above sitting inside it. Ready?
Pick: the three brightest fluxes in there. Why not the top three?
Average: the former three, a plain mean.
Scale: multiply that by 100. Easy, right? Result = 1164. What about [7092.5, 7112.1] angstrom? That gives 1270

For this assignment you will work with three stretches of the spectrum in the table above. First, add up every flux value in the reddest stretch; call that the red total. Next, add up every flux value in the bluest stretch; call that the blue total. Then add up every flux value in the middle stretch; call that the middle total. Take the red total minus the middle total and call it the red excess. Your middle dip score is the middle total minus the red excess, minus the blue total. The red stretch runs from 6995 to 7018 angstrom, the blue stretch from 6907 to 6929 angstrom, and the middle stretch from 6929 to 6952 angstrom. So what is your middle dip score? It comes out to -21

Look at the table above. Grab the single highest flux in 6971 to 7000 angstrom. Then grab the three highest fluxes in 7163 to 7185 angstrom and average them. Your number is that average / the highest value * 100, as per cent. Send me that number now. 101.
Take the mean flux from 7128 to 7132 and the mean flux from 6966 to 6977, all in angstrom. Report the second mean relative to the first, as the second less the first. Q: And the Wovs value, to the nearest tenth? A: -0.3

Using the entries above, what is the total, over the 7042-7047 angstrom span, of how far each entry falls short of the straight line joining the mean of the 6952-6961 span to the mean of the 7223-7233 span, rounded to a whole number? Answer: 2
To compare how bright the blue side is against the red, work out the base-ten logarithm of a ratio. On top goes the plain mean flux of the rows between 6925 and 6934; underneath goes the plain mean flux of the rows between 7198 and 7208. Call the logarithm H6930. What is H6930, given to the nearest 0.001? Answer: 0.005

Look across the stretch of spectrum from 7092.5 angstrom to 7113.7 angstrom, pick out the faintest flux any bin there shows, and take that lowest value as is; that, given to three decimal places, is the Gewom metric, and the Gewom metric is 9.166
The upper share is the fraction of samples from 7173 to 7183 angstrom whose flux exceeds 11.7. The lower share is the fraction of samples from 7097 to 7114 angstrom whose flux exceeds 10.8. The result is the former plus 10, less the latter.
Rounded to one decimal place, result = 9.4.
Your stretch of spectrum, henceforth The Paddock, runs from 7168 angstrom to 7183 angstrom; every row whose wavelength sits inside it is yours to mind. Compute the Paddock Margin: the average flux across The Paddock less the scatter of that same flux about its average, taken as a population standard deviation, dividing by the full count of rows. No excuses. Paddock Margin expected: 9.5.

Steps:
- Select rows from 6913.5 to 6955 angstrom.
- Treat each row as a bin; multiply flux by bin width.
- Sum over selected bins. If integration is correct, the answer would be 445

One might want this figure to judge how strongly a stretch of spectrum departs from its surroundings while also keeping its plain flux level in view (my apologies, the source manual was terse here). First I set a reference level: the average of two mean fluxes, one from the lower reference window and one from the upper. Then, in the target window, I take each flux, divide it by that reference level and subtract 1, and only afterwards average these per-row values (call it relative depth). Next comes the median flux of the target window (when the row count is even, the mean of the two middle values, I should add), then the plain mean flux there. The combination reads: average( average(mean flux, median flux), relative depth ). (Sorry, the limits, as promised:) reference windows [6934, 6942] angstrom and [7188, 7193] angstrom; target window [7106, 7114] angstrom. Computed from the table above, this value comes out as 5.55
